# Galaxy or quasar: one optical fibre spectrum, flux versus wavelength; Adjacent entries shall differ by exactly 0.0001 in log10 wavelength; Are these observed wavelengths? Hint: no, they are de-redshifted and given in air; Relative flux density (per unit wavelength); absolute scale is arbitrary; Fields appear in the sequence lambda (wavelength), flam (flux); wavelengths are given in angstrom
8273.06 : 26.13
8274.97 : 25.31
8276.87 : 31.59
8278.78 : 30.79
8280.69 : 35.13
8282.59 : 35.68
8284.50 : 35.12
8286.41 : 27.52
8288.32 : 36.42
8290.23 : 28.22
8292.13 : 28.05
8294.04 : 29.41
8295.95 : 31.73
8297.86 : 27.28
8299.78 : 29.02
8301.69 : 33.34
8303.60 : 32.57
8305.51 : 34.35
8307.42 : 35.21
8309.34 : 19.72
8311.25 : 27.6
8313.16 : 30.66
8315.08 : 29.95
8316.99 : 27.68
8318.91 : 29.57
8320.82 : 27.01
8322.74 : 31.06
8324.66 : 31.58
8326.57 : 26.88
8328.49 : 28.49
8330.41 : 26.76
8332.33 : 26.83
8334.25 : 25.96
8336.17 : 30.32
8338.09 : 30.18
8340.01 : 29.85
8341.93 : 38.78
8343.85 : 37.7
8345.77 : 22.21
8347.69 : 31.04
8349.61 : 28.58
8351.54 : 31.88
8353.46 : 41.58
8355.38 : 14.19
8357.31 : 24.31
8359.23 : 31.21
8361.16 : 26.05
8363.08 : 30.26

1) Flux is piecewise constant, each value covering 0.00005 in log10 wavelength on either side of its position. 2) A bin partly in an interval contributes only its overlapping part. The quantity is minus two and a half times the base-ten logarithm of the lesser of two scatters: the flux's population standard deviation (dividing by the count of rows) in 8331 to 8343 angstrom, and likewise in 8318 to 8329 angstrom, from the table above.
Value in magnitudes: -0.65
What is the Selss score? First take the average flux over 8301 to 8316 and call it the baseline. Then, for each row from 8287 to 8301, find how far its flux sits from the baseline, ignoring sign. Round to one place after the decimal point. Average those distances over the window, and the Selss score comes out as 2.5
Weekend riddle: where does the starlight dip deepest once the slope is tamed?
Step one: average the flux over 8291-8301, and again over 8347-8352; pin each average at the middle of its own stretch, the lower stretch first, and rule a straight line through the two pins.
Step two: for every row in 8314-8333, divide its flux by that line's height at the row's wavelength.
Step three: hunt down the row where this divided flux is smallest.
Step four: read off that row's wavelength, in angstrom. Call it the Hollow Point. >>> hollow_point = 8330.41 angstrom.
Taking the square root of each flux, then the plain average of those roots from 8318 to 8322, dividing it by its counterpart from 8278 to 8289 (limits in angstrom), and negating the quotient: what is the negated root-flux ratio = -0.92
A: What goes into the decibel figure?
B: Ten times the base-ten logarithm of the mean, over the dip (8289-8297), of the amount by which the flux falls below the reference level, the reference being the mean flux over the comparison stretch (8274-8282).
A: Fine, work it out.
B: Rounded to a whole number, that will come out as 1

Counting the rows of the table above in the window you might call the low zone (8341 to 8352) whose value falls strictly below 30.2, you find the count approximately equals 2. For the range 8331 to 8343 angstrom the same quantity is 4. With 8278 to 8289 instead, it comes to 1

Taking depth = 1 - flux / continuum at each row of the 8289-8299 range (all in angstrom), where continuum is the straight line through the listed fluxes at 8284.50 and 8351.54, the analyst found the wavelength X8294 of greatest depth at 8297.86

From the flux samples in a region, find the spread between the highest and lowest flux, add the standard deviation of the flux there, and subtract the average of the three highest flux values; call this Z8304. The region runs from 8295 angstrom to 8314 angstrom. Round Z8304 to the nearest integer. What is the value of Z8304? -14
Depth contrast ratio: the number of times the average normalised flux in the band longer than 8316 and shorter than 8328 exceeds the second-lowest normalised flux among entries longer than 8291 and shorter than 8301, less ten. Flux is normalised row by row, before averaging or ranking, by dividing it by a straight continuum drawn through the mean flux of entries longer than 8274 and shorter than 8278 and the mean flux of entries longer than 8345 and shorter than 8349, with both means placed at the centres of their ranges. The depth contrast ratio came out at -8.94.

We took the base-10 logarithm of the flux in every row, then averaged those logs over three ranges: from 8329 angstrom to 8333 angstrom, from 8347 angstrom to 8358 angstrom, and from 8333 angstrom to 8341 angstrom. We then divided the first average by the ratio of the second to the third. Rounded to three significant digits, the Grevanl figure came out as 1.46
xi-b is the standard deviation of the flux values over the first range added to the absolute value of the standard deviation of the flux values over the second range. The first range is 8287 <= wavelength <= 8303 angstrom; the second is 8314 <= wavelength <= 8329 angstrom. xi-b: 5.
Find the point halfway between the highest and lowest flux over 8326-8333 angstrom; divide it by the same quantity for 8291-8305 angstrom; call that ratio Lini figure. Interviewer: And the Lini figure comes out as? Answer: 0.91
